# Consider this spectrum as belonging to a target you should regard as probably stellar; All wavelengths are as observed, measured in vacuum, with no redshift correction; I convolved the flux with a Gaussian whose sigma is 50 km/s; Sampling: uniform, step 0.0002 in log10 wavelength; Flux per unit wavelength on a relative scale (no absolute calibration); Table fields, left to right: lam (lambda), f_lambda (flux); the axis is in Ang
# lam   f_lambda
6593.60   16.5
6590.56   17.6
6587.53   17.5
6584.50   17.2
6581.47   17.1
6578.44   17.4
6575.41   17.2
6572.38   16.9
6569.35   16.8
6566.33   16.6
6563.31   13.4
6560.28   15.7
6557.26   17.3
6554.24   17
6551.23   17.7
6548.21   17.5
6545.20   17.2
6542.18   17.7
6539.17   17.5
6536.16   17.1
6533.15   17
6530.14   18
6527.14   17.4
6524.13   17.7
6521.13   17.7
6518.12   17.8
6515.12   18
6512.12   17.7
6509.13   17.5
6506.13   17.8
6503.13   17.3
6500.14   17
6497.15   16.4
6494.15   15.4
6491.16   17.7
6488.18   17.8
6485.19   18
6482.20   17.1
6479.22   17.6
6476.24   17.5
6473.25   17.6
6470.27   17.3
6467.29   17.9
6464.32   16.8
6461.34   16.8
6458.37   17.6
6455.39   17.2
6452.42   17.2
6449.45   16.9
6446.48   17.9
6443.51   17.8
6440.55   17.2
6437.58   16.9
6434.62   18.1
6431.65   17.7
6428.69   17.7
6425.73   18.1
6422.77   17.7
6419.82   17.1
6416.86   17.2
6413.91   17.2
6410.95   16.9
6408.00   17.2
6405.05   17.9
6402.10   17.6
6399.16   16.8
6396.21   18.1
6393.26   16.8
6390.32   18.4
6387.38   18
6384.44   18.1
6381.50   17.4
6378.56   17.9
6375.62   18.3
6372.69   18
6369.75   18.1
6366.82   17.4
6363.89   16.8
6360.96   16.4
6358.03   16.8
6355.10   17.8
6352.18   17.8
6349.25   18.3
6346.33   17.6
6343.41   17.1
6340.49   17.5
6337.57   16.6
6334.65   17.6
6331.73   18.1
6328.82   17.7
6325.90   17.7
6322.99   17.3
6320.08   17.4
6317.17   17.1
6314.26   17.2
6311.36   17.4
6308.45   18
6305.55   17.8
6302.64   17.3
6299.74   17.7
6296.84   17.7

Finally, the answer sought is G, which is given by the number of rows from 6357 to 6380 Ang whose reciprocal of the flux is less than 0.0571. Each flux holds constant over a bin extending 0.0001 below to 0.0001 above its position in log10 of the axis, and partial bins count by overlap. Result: 4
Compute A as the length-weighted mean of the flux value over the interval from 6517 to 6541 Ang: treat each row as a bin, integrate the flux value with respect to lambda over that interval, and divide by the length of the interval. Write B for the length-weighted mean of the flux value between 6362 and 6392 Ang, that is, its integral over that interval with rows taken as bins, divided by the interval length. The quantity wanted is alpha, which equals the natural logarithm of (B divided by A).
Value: 0.02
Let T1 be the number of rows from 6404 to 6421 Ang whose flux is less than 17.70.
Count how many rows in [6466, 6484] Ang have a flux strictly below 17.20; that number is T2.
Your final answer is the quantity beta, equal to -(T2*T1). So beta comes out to -5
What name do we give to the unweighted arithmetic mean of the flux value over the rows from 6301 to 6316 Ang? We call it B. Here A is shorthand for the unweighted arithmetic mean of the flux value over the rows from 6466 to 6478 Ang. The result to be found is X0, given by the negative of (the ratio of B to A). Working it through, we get -1.00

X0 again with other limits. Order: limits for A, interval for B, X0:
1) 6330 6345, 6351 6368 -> -0.99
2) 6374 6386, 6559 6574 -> -0.89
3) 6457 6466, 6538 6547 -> -1.02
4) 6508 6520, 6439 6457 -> -0.98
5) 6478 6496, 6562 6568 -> -0.87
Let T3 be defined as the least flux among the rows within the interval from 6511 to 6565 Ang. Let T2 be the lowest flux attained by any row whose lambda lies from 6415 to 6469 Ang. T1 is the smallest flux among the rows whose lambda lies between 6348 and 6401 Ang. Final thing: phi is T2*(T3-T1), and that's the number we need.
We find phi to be -50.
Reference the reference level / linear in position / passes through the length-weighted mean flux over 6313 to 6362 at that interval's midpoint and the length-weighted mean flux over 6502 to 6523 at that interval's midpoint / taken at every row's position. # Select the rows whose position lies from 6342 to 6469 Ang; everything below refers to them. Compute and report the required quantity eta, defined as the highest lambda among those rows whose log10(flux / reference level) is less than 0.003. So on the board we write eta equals 6464.32 Ang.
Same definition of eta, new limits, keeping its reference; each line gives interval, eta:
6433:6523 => 6521.13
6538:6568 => 6566.33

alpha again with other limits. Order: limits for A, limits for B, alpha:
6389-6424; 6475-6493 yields 0.01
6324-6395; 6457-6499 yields -0.02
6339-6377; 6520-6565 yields -0.03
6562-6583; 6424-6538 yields 0.05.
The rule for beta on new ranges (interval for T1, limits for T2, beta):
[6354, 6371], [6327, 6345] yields -8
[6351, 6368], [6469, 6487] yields -4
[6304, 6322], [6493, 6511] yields -12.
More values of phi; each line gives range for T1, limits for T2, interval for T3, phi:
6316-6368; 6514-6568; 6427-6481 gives 5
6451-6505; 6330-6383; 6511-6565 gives -33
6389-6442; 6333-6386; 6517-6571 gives -56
